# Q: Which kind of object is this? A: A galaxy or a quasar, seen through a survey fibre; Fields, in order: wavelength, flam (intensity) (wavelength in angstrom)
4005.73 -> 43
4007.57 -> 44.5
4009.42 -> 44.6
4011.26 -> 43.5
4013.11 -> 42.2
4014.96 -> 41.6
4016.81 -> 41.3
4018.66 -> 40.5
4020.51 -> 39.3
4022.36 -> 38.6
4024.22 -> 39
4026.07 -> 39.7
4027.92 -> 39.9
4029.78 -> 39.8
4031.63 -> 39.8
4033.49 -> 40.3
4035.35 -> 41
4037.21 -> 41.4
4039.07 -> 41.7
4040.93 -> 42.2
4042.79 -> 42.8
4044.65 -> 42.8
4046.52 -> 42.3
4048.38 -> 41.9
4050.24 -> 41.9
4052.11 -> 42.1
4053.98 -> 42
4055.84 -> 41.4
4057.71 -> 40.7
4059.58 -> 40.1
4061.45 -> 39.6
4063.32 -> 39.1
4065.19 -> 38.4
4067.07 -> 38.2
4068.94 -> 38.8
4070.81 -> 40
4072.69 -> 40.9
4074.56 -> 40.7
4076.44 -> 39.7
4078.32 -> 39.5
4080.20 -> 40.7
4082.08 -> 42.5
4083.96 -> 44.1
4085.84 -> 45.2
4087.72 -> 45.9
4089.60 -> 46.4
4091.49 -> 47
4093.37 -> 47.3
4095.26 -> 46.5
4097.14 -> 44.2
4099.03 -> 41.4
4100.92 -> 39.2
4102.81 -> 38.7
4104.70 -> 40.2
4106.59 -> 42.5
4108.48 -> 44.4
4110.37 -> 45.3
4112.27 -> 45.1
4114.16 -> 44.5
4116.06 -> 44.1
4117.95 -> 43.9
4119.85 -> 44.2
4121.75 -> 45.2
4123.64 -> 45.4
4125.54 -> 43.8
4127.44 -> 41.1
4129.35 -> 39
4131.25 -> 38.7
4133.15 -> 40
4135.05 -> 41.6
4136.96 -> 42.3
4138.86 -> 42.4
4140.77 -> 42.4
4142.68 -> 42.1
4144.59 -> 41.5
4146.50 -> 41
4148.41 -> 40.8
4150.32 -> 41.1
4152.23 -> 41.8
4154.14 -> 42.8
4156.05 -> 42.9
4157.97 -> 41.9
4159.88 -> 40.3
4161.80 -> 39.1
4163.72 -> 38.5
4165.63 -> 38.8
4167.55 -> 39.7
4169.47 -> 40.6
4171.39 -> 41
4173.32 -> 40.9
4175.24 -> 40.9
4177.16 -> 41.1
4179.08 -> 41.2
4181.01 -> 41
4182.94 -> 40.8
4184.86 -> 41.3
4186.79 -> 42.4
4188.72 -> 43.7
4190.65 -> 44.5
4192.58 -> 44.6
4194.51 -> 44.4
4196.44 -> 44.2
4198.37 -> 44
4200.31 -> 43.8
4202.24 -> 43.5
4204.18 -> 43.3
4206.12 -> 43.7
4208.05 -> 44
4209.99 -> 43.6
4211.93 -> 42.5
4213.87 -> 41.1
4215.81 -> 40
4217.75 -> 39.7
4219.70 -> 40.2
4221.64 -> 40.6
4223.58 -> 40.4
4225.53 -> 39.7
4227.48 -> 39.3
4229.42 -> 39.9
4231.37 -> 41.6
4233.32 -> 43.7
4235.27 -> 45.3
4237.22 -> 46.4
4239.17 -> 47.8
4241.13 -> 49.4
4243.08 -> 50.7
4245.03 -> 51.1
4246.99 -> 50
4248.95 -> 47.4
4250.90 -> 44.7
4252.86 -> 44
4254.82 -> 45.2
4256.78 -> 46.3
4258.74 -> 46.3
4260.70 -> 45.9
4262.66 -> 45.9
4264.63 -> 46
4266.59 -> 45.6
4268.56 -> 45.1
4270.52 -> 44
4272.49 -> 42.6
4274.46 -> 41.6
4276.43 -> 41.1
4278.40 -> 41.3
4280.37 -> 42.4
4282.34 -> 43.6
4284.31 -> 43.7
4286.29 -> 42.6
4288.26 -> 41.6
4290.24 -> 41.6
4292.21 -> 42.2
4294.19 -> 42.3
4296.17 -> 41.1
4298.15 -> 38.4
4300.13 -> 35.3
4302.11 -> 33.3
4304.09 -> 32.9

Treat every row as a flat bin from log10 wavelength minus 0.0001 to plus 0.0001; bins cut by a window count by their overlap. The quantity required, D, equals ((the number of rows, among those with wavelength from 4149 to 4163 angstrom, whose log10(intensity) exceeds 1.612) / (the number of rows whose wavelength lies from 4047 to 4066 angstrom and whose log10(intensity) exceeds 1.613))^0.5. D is 1.00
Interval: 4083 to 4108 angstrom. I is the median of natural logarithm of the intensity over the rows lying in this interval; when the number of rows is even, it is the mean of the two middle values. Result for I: 3.79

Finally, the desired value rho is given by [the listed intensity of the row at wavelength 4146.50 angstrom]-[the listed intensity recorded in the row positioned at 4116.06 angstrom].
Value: -3.1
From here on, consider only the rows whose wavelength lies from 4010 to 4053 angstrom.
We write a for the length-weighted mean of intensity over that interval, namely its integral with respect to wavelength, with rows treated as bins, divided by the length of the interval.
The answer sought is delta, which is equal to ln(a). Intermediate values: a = 41.1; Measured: 3.72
